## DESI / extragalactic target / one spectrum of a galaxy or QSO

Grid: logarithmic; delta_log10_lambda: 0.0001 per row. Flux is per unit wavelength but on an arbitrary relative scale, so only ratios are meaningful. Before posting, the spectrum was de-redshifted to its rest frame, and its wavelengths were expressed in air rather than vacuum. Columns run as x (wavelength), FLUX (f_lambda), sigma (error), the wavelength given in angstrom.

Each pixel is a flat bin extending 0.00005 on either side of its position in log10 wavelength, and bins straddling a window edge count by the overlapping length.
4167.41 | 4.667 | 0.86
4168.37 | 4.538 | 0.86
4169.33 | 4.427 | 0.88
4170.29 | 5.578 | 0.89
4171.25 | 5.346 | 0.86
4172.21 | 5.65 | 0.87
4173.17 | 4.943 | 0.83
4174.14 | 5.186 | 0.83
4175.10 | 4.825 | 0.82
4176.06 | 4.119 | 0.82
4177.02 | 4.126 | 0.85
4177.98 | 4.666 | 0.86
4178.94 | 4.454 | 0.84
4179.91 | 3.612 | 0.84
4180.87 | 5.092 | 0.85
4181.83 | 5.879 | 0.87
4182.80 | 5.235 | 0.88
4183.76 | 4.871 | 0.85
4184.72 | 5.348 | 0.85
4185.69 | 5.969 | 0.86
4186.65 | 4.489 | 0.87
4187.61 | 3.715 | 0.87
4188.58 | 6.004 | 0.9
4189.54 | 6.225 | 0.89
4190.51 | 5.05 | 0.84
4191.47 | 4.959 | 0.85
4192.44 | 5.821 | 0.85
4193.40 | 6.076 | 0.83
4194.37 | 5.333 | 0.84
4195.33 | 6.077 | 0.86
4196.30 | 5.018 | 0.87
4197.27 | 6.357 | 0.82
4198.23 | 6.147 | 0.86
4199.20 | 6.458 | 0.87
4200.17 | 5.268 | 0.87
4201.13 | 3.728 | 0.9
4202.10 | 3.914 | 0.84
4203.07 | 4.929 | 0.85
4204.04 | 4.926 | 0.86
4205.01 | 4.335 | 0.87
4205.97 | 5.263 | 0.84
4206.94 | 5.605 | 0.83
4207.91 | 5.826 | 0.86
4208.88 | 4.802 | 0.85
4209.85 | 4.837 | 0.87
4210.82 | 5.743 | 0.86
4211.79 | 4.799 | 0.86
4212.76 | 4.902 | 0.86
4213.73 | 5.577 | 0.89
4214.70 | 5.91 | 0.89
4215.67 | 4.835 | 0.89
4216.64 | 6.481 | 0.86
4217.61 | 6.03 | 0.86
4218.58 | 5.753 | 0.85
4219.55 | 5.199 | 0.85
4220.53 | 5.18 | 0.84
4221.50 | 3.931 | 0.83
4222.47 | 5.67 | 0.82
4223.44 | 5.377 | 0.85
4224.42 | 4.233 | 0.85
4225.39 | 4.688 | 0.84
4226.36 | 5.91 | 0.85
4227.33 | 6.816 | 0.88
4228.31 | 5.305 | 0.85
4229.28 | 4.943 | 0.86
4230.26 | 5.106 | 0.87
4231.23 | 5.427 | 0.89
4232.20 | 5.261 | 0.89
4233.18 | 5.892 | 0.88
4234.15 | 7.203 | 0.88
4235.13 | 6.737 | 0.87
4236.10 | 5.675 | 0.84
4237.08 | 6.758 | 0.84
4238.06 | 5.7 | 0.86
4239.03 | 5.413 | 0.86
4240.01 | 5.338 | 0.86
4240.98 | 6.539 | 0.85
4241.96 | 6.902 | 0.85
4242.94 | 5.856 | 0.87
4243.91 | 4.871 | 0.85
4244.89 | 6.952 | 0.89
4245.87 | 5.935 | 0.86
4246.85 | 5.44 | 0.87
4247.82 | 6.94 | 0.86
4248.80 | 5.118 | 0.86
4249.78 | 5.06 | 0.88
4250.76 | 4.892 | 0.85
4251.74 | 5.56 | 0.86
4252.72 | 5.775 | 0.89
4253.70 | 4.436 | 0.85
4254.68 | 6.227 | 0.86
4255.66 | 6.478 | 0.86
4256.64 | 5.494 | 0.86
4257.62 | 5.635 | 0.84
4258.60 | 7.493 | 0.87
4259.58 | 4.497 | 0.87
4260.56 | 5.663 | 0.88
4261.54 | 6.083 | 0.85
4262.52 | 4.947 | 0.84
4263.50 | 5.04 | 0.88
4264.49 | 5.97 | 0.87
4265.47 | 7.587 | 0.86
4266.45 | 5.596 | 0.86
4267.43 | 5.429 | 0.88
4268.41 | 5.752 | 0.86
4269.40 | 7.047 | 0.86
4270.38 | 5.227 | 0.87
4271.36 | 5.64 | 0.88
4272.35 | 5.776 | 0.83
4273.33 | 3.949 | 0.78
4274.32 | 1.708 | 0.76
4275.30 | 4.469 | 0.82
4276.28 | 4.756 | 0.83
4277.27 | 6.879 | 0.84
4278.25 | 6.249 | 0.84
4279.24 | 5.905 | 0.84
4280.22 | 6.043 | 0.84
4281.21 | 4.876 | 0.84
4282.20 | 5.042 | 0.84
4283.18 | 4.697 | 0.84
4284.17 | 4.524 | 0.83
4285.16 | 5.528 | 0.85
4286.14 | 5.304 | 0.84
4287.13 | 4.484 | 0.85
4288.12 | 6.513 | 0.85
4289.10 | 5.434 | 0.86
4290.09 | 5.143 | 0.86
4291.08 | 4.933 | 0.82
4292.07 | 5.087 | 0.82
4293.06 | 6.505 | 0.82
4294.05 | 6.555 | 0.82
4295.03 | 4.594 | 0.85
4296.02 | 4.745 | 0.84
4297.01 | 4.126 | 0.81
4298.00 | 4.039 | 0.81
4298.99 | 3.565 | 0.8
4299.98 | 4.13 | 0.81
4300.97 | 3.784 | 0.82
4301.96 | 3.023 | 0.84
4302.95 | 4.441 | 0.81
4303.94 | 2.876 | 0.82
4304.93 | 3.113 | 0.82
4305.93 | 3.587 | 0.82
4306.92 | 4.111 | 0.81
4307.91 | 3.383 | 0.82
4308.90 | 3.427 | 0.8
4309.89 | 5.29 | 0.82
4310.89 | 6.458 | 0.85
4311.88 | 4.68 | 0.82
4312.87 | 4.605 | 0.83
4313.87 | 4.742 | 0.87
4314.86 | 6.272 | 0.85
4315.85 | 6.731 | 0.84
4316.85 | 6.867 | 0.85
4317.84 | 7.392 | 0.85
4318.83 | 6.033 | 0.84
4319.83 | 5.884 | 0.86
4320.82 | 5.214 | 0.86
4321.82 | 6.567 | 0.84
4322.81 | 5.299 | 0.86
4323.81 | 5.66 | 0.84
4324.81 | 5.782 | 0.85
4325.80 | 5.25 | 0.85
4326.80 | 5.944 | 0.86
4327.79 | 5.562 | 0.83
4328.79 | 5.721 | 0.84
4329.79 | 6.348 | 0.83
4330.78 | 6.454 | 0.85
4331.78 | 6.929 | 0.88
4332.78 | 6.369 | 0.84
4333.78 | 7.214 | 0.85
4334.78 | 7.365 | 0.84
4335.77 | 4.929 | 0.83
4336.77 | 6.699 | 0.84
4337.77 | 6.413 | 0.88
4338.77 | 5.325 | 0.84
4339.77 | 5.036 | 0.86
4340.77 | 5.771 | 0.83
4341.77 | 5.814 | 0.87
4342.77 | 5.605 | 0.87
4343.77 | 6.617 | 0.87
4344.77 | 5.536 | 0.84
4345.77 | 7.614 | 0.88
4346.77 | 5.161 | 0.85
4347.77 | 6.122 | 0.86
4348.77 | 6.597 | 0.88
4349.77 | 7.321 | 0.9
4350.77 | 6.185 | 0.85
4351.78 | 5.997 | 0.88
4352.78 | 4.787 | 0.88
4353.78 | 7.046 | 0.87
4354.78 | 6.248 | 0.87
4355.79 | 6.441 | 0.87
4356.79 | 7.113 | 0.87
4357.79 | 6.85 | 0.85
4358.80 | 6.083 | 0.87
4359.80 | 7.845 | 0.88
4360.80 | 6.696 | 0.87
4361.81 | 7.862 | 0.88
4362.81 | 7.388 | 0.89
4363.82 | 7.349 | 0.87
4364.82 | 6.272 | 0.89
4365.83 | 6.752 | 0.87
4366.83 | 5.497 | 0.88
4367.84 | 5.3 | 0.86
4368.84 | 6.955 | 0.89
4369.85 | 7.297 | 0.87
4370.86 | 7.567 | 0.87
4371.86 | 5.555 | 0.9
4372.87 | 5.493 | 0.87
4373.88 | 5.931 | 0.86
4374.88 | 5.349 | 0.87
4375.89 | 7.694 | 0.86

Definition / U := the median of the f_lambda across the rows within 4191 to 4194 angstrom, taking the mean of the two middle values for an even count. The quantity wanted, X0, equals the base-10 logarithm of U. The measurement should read 0.76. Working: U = 5.8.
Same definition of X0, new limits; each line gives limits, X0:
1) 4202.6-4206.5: 0.69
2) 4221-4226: 0.67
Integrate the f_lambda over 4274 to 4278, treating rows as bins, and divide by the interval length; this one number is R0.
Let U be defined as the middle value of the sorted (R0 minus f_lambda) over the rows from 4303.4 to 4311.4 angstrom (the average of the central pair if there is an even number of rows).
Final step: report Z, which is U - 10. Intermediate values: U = 1.2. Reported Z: -8.82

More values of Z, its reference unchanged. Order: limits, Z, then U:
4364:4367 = -11.58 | -1.6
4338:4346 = -11.00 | -1.0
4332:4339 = -11.72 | -1.7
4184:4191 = -10.66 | -0.7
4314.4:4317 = -12.04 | -2.0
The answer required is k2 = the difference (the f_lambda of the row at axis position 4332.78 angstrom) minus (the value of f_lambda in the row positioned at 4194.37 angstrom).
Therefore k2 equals 1.0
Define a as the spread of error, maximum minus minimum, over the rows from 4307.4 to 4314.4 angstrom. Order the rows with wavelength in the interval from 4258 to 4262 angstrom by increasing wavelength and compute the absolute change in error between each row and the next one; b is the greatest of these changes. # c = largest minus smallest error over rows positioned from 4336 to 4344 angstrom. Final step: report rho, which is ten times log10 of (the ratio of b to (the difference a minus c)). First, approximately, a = 0.070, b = 0.030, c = 0.050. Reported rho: 2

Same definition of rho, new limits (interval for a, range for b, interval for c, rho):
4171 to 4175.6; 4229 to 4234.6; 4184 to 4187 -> -2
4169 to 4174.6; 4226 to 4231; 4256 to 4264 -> 2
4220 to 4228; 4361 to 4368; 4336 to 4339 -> 0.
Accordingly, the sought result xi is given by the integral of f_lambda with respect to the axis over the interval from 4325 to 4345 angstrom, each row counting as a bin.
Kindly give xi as 121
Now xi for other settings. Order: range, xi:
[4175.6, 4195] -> 98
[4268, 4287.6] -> 102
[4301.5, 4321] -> 96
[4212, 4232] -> 107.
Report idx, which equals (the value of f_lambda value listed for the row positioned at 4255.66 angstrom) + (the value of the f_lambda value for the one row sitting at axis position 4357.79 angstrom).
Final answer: 13.3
